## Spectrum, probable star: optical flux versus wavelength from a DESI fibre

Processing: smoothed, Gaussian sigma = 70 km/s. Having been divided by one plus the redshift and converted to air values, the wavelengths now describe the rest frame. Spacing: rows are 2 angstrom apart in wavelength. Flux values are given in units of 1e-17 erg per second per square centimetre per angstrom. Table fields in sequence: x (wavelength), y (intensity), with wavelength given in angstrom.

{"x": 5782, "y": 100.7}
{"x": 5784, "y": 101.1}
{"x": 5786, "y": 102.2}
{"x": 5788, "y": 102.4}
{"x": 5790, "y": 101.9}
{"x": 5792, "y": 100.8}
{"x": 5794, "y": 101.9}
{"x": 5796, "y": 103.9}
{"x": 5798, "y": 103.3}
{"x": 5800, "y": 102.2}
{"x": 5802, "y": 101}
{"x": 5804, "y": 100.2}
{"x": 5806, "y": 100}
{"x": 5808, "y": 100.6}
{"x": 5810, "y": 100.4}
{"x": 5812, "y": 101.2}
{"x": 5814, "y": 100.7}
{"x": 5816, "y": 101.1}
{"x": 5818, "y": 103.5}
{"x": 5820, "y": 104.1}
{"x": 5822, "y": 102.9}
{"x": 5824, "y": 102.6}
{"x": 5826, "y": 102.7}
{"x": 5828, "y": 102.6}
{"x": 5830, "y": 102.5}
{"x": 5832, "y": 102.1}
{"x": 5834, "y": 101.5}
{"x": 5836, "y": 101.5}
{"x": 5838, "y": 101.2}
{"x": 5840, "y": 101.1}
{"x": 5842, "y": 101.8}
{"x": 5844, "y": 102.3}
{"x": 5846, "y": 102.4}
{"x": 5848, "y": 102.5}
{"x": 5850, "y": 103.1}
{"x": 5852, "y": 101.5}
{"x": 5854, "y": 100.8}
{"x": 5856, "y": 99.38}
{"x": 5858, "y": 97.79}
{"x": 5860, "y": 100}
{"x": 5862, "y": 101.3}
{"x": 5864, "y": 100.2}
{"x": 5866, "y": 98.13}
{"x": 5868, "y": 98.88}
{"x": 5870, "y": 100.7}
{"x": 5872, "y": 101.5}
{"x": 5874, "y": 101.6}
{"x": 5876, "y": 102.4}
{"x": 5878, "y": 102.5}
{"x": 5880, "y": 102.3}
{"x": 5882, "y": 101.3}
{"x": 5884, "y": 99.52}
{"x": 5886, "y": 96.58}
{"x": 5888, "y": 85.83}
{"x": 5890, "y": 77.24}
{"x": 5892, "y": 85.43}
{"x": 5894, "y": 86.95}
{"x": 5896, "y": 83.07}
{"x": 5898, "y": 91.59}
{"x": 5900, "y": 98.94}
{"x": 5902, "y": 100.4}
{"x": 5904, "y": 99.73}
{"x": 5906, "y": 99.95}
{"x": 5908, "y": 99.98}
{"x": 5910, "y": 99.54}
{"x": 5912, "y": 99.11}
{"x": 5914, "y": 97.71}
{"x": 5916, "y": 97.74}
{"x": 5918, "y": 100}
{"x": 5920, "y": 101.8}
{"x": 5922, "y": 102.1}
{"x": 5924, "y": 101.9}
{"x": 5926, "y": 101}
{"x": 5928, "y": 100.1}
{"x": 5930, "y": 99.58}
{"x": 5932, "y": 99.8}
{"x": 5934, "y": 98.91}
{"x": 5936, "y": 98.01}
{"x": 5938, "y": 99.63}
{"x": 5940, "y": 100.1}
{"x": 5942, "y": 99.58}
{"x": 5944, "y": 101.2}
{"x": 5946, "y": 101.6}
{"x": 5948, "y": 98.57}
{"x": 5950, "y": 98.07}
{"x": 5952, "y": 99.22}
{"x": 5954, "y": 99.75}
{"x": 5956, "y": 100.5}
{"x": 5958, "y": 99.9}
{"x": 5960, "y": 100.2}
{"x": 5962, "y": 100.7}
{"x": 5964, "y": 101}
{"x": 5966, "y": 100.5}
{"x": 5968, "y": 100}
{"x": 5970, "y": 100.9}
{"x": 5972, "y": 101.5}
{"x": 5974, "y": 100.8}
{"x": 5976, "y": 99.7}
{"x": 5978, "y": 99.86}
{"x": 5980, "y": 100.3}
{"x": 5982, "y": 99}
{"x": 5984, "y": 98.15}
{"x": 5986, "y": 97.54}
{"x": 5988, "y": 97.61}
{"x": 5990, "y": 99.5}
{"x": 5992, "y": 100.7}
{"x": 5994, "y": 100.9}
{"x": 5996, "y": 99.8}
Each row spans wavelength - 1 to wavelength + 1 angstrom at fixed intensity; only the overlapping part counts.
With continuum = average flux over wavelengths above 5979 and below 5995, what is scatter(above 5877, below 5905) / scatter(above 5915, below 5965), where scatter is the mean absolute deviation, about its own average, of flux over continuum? 7.9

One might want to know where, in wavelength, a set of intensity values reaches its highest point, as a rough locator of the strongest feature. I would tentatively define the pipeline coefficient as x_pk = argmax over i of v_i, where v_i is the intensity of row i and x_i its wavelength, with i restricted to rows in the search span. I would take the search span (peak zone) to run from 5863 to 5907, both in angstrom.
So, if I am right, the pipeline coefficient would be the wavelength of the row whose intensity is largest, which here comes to 5878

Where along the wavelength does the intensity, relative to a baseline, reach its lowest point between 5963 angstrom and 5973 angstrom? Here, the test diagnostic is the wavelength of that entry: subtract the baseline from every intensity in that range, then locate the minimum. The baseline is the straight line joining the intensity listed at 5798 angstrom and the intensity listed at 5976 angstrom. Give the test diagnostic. 5968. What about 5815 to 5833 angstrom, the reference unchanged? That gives 5816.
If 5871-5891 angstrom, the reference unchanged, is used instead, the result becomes 5890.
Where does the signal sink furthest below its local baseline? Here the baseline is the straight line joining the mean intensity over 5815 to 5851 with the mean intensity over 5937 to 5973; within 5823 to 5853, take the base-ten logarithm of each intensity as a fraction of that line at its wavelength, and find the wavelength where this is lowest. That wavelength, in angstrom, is 5840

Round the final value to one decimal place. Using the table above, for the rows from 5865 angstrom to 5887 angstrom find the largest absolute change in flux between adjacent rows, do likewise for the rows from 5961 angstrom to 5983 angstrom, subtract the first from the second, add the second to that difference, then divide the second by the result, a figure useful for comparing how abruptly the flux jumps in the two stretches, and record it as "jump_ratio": -3.8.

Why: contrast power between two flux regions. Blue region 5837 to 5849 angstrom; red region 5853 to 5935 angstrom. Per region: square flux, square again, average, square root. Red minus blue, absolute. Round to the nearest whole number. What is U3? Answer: 709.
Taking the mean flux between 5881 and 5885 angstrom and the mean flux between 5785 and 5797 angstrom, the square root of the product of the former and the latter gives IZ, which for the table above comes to 101.3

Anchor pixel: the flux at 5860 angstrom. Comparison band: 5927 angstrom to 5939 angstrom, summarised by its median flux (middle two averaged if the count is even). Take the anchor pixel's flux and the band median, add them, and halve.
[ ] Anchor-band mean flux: 100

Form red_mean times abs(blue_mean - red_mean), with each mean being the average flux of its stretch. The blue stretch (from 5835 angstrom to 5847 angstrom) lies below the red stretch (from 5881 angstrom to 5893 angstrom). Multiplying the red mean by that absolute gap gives 977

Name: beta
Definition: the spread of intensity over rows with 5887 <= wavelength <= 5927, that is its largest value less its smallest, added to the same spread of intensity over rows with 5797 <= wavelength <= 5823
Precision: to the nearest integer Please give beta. 29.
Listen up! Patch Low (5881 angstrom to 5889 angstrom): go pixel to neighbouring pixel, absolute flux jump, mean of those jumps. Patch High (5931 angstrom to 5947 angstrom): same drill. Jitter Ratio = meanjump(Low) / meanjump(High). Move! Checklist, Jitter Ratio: 6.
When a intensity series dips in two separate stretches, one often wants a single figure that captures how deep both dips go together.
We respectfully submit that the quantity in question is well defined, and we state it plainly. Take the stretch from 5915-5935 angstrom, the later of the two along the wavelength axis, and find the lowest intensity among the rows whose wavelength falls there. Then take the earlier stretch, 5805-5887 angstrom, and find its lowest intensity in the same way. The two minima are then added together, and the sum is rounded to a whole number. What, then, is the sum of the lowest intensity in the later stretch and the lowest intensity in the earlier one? 194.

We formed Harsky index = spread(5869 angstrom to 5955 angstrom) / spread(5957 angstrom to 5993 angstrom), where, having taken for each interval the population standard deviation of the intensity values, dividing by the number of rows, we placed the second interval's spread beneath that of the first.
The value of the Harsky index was 5.0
